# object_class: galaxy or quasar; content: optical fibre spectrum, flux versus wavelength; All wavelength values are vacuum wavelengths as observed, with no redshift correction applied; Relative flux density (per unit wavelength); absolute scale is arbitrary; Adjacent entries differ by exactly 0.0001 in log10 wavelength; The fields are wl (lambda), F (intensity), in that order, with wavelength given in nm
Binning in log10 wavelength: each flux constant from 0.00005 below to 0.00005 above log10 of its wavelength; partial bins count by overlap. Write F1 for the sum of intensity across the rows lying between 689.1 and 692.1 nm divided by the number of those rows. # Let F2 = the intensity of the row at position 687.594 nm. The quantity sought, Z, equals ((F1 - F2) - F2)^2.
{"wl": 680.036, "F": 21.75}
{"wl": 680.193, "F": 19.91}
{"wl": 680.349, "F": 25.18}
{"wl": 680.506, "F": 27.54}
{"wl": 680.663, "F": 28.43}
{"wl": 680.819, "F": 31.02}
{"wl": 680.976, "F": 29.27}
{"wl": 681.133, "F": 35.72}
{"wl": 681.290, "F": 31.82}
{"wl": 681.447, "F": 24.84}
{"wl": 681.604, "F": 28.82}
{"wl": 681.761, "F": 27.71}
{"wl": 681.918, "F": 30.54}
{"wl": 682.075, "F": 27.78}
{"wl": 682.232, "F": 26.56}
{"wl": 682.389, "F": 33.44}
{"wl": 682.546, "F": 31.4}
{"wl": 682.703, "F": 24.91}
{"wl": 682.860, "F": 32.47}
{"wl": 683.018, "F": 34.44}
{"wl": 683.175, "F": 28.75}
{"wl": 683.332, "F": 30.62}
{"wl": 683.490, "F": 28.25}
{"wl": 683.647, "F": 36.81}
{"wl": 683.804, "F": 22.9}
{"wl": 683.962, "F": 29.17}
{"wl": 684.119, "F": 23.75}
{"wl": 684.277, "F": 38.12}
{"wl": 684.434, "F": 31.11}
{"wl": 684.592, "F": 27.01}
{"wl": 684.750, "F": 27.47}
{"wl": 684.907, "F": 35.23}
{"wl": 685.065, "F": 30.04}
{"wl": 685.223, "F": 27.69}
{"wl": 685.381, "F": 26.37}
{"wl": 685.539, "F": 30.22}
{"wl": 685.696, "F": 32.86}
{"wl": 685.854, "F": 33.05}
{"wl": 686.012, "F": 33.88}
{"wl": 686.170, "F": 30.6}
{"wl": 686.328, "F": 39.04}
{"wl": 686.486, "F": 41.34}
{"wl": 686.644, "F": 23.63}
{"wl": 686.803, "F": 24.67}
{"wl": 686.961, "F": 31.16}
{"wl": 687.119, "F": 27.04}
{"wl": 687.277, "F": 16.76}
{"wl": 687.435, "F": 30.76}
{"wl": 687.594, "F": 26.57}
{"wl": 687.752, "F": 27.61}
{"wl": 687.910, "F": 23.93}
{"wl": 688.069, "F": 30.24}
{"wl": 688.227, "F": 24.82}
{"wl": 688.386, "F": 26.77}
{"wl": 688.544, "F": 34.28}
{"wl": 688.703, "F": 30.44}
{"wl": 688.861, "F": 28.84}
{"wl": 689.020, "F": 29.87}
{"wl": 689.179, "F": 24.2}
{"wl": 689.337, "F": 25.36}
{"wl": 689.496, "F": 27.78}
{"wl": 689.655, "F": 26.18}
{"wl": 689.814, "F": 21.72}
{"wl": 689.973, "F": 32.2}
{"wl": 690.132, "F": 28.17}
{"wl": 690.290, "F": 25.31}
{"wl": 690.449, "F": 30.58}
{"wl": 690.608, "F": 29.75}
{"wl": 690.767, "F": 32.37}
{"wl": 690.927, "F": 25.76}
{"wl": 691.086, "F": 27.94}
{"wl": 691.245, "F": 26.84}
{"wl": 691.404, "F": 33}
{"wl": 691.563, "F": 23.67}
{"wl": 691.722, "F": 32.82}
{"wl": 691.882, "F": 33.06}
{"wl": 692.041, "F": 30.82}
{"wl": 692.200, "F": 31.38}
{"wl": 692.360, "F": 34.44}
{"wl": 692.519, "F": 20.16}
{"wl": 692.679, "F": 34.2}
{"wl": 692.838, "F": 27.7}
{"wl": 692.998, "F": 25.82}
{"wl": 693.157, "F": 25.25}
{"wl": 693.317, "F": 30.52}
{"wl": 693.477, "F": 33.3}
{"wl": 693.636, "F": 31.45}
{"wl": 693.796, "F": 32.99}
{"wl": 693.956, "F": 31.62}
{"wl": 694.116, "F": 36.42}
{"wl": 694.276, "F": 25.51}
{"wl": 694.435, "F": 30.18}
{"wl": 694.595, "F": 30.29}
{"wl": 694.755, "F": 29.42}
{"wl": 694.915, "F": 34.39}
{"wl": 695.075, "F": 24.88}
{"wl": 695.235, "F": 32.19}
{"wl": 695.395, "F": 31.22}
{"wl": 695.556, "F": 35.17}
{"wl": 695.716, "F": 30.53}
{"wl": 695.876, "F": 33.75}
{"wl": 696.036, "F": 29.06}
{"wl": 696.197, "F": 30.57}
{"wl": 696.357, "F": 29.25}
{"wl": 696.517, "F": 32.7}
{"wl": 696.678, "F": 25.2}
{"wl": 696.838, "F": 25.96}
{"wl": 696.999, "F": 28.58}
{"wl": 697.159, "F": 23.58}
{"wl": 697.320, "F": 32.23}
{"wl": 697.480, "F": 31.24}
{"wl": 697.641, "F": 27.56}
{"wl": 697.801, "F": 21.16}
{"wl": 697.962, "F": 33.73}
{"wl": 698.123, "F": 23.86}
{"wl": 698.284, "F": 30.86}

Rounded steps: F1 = 28.3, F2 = 26.57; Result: 617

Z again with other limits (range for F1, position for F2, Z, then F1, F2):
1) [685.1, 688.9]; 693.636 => 1131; 29.3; 31.45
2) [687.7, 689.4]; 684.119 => 386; 27.9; 23.75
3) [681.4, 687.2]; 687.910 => 315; 30.1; 23.93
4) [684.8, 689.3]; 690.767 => 1252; 29.4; 32.37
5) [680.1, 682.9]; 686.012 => 1522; 28.7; 33.88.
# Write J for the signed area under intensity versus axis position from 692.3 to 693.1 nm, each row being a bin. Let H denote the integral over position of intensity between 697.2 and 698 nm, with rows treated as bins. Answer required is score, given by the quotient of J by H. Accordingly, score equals 0.99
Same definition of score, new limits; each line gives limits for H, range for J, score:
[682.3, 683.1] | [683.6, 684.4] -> 0.96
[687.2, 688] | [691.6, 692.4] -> 1.27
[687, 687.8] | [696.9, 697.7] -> 1.10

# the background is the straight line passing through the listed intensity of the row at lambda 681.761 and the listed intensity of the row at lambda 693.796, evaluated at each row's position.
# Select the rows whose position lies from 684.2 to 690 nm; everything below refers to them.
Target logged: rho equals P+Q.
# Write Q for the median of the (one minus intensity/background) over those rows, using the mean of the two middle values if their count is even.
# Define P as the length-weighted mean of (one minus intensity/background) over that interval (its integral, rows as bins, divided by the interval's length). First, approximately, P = 0.029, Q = 0.053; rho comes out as 0.082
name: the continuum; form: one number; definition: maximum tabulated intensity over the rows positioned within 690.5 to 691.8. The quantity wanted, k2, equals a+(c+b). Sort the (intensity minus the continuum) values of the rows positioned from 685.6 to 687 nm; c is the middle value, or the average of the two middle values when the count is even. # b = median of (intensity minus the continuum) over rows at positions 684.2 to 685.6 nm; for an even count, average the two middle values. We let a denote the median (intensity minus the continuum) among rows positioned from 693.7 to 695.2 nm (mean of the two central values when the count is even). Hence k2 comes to -6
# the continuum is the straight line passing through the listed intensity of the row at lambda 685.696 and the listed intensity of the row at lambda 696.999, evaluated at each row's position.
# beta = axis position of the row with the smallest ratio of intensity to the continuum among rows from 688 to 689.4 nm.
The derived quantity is 689.179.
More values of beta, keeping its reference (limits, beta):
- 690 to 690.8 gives 690.290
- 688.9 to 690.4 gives 689.814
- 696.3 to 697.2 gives 697.159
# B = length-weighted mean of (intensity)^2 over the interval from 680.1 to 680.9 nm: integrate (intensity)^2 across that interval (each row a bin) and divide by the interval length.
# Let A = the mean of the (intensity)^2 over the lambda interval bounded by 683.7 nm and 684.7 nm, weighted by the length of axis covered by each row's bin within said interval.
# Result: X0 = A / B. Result 1.21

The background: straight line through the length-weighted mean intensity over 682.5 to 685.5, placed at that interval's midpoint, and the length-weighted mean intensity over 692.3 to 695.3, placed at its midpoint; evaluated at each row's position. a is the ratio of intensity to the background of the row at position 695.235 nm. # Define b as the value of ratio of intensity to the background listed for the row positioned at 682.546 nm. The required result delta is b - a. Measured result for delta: -0.02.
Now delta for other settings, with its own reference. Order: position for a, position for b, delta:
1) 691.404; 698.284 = -0.08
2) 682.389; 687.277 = -0.56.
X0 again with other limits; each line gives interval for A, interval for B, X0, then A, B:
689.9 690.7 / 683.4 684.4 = 0.93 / 861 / 927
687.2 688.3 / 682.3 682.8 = 0.75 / 687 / 911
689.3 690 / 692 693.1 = 0.81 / 702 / 869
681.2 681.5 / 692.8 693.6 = 1.02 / 848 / 835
